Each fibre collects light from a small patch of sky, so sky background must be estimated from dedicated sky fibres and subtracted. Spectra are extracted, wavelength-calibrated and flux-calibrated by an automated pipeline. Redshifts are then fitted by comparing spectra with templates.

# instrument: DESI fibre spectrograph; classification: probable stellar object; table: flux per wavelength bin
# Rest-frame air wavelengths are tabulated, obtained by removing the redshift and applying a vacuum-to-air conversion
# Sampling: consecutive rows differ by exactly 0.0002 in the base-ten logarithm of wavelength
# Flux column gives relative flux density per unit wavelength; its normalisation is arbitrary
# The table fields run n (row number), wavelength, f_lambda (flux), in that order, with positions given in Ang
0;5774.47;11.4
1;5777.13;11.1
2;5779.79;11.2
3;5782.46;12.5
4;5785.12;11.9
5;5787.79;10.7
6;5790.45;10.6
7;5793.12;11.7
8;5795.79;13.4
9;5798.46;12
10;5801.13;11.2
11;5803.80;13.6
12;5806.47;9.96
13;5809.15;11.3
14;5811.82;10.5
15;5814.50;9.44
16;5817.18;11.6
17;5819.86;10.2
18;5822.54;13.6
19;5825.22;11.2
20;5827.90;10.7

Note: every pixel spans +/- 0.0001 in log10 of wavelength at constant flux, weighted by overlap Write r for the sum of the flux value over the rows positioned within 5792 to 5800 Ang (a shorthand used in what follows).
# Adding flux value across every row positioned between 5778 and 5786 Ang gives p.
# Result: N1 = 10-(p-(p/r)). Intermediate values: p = 35.6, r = 37.1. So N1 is -24.6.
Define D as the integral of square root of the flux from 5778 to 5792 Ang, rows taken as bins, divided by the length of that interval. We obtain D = 3.370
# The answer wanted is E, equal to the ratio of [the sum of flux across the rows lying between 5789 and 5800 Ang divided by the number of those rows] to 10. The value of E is 1.19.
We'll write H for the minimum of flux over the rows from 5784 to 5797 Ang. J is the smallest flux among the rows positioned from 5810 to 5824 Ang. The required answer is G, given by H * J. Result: 100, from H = 10.6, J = 9.44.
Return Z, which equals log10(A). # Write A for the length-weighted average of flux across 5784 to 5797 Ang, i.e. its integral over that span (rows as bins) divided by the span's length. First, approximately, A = 11.6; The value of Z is 1.07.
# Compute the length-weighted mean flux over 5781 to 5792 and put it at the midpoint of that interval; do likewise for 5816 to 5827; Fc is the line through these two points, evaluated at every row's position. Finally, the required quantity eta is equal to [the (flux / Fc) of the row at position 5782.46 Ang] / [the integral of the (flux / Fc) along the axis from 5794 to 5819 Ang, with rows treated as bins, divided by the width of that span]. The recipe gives 1.11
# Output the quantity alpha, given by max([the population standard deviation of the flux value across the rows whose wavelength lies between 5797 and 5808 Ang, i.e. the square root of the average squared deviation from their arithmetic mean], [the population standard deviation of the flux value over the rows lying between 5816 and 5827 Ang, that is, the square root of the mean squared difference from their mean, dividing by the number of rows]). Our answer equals 1.32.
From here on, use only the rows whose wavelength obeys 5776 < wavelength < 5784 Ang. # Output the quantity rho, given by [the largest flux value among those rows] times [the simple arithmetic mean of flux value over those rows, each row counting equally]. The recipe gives 145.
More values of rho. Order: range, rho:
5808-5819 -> 124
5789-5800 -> 160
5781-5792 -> 143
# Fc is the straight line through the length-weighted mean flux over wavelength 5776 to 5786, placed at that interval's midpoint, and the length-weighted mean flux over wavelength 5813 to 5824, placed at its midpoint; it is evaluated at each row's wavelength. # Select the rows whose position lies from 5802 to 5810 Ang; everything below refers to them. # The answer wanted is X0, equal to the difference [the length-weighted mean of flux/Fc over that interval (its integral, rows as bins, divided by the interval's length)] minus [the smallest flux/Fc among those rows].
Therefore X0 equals 0.15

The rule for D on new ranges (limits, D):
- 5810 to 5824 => 3.323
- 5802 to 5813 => 3.364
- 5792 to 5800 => 3.513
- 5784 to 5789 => 3.355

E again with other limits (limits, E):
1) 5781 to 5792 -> 1.14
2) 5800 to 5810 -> 1.15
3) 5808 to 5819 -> 1.07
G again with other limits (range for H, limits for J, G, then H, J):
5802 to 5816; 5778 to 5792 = 100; 9.44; 10.6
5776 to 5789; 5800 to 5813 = 107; 10.7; 9.96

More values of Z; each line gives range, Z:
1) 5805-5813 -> 1.03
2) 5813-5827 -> 1.05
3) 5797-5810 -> 1.07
